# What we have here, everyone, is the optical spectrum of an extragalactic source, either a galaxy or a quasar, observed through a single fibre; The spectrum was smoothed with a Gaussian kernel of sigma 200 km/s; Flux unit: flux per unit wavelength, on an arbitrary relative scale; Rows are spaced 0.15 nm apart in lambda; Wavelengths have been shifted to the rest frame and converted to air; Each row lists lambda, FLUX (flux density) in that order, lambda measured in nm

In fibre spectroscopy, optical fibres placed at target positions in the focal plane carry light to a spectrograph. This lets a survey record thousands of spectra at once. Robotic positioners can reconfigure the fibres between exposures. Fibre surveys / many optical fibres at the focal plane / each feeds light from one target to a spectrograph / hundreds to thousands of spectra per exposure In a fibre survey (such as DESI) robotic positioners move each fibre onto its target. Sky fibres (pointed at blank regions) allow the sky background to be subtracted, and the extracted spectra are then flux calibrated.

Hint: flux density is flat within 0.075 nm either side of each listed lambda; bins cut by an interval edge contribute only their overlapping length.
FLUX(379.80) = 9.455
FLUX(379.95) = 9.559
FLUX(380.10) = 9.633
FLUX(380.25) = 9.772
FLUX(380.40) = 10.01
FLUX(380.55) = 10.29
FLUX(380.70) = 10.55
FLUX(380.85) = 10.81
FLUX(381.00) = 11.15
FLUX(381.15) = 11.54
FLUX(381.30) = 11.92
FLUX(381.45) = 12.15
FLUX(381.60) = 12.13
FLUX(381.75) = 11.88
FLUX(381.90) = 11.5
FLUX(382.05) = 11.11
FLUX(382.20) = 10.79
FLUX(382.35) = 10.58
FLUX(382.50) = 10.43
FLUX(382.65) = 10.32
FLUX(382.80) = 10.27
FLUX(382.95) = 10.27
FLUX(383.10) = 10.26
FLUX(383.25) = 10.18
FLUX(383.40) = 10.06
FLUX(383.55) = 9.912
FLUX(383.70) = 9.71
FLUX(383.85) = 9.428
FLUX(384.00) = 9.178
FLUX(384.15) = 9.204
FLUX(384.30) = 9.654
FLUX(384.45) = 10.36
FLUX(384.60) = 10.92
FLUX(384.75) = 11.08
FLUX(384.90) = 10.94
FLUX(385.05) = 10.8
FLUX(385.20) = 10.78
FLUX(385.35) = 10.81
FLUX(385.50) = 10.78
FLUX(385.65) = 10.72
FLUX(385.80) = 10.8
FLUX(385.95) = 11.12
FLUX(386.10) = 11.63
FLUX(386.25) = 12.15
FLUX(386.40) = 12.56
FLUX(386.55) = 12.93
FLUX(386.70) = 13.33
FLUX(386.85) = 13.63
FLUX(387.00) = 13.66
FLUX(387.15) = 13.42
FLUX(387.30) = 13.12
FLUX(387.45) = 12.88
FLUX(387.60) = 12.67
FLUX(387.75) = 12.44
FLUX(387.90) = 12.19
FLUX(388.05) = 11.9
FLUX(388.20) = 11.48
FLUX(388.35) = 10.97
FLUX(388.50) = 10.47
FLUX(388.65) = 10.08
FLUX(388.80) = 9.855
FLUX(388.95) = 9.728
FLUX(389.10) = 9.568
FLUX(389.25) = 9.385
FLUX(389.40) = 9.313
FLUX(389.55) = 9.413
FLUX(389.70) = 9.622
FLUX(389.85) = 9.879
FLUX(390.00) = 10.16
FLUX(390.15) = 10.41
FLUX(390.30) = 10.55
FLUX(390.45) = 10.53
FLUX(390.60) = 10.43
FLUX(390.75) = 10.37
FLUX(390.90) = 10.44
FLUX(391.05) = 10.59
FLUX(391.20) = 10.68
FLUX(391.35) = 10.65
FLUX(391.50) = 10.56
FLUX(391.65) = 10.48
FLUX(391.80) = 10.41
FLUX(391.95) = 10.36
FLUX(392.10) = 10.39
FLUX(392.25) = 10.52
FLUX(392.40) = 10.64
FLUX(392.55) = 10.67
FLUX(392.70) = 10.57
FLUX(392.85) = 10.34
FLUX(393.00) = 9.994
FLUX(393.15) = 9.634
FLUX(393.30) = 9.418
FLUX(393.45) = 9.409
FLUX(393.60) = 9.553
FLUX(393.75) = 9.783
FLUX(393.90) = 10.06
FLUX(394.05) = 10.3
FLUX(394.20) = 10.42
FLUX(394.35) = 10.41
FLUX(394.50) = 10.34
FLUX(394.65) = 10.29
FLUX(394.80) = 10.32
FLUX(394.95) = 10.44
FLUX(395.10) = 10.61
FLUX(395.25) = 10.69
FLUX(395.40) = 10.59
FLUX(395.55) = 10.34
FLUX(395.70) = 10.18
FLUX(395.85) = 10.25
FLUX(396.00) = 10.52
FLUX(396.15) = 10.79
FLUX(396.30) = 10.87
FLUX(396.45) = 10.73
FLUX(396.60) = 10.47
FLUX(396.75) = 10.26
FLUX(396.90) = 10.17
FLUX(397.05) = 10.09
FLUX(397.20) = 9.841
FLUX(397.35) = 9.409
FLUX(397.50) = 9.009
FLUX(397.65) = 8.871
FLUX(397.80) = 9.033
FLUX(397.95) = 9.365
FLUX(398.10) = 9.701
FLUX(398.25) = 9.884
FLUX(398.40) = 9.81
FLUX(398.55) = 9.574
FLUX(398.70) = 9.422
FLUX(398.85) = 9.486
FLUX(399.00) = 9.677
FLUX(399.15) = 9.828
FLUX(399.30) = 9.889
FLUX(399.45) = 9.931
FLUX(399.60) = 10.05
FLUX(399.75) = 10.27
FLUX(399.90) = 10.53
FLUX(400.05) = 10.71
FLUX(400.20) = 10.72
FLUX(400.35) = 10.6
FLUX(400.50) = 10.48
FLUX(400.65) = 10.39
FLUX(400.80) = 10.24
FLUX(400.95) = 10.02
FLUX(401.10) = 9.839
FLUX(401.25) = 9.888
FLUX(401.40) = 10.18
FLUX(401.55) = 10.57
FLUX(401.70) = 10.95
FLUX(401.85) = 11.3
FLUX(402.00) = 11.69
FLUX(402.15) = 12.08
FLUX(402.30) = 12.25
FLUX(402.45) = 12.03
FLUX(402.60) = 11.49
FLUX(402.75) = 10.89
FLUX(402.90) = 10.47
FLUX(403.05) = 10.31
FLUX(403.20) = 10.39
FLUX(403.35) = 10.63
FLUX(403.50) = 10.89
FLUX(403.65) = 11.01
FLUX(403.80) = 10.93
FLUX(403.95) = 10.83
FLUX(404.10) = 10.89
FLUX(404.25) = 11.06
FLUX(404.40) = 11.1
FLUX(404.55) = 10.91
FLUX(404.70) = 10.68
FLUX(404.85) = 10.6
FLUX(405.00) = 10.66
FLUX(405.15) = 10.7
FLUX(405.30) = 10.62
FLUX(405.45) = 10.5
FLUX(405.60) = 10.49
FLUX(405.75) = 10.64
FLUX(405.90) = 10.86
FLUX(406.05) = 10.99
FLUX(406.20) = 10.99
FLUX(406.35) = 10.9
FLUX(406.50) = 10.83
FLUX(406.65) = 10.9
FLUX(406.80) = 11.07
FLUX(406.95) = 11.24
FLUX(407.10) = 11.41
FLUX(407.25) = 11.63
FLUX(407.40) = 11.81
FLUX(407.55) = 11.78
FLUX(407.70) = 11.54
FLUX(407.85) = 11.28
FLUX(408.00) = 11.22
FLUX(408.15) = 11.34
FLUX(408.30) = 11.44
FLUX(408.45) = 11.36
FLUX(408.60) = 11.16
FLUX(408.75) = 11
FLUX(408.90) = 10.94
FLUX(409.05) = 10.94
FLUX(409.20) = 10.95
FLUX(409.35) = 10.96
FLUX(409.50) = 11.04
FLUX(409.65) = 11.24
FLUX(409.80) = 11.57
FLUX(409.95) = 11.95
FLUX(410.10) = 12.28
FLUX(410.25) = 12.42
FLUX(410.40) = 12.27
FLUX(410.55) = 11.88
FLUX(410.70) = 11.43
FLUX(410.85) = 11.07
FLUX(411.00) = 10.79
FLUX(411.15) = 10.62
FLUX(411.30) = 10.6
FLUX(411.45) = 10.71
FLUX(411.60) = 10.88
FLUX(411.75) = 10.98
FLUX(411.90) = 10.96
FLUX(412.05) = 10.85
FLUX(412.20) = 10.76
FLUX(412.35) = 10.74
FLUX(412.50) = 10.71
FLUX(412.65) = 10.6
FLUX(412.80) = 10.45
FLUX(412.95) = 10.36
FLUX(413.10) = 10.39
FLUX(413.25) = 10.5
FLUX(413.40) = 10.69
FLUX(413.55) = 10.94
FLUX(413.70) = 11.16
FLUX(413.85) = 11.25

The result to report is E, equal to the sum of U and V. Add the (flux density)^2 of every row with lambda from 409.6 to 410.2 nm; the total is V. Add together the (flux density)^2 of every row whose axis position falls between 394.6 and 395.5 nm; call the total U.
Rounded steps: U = 660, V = 554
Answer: 1214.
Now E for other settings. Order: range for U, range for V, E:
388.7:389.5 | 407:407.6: 1002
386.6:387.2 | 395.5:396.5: 1506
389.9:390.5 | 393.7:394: 631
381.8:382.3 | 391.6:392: 698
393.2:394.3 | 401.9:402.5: 1257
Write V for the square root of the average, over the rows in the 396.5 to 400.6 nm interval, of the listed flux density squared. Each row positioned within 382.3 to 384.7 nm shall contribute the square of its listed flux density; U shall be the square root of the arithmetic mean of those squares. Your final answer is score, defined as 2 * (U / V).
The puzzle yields 2.03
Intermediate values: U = 10.1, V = 9.9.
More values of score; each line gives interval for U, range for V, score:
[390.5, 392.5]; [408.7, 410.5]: 1.83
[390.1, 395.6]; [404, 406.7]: 1.91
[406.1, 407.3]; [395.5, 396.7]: 2.11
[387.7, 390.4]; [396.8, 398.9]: 2.19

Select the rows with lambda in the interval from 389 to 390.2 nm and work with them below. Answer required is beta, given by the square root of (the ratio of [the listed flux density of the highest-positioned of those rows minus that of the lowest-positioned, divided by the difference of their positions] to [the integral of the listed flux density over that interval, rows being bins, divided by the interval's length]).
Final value 0.29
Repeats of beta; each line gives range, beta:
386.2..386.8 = 0.45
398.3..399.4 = 0.10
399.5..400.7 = 0.18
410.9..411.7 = 0.12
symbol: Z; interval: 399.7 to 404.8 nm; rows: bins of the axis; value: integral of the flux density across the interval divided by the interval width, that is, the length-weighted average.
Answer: 10.8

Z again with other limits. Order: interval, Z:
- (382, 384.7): 10.1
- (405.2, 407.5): 11.0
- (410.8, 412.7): 10.8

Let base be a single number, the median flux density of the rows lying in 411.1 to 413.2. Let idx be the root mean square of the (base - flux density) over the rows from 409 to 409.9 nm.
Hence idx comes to 0.47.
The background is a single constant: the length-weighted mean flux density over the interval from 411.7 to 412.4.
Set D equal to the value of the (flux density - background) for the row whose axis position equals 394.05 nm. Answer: -0.6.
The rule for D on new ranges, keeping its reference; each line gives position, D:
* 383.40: -0.8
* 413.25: -0.4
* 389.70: -1.2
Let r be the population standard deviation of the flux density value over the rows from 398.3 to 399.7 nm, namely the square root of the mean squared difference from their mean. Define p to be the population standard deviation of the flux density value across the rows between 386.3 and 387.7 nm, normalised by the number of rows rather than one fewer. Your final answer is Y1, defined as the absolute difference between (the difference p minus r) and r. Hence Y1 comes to 0.02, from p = 0.38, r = 0.20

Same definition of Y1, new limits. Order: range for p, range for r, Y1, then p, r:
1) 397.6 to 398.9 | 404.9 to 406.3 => 0.04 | 0.32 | 0.18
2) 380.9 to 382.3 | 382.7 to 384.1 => 0.30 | 0.46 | 0.38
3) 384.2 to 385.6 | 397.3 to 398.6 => 0.29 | 0.41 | 0.35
